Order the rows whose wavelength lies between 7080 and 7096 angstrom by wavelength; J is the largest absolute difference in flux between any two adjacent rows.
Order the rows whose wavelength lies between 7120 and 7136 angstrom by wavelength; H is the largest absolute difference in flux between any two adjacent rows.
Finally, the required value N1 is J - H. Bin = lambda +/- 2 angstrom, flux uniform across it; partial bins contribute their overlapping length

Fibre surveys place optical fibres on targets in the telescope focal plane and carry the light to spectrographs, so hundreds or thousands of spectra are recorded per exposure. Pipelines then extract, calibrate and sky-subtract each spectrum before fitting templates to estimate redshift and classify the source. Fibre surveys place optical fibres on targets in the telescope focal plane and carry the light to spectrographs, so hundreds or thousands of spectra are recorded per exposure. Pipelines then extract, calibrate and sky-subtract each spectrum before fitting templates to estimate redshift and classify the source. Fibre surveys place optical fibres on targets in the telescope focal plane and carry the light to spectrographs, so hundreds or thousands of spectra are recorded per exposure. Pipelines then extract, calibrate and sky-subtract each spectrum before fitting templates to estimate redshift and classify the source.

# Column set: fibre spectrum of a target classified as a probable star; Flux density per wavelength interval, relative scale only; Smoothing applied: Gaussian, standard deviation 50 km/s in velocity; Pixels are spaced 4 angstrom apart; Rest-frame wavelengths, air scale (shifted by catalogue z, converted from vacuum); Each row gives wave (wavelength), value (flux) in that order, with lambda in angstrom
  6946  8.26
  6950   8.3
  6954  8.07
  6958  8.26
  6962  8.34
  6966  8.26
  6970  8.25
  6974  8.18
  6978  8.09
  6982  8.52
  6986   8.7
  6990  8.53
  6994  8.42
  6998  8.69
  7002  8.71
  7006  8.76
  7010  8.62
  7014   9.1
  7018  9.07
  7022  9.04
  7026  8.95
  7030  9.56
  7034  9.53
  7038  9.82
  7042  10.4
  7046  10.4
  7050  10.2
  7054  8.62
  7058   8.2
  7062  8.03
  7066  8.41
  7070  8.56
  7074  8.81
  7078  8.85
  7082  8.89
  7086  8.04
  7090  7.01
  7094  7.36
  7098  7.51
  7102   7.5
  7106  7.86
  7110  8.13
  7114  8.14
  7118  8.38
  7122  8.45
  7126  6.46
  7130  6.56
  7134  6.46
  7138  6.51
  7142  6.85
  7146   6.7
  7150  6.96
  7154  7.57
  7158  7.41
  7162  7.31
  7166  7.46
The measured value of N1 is -1.0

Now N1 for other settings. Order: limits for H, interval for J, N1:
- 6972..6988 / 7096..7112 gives -0.1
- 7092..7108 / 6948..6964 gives -0.1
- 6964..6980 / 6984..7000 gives 0.2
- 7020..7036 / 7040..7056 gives 1.0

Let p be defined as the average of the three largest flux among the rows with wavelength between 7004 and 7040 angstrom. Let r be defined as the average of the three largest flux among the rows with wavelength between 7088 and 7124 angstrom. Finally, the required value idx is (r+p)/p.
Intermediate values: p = 9.6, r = 8.3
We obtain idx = 1.86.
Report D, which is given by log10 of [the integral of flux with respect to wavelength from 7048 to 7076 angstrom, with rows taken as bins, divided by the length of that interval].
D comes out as 0.94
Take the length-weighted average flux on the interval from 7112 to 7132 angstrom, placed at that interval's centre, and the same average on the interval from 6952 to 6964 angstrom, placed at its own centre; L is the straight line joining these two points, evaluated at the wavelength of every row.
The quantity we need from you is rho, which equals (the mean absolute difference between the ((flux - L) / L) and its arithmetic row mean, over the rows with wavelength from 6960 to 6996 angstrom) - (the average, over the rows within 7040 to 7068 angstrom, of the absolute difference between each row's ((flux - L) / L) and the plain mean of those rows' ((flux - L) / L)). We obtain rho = -0.10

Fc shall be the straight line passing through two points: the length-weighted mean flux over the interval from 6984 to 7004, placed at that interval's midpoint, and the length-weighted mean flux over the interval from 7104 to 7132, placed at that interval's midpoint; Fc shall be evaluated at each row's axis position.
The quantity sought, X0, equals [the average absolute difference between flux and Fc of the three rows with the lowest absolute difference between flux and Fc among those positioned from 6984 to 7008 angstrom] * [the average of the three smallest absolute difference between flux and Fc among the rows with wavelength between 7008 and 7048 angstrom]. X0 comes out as 0.037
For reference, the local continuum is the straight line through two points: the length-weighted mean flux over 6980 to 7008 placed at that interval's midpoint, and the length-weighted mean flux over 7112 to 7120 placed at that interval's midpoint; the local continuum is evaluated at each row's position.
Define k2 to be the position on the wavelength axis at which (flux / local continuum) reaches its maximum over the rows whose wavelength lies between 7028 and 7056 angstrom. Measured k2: 7046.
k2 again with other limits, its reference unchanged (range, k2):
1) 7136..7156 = 7154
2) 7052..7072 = 7054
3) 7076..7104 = 7082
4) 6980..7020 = 7014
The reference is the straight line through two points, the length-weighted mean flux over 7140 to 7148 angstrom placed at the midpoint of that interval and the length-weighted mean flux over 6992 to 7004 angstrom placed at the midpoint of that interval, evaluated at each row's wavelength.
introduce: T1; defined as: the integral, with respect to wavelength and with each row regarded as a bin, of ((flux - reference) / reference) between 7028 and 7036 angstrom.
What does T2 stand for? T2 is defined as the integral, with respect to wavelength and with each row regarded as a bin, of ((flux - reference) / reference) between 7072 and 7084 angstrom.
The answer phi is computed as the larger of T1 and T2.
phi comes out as 2.0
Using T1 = 1.3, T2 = 2.0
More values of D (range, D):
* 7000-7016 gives 0.94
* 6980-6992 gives 0.93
